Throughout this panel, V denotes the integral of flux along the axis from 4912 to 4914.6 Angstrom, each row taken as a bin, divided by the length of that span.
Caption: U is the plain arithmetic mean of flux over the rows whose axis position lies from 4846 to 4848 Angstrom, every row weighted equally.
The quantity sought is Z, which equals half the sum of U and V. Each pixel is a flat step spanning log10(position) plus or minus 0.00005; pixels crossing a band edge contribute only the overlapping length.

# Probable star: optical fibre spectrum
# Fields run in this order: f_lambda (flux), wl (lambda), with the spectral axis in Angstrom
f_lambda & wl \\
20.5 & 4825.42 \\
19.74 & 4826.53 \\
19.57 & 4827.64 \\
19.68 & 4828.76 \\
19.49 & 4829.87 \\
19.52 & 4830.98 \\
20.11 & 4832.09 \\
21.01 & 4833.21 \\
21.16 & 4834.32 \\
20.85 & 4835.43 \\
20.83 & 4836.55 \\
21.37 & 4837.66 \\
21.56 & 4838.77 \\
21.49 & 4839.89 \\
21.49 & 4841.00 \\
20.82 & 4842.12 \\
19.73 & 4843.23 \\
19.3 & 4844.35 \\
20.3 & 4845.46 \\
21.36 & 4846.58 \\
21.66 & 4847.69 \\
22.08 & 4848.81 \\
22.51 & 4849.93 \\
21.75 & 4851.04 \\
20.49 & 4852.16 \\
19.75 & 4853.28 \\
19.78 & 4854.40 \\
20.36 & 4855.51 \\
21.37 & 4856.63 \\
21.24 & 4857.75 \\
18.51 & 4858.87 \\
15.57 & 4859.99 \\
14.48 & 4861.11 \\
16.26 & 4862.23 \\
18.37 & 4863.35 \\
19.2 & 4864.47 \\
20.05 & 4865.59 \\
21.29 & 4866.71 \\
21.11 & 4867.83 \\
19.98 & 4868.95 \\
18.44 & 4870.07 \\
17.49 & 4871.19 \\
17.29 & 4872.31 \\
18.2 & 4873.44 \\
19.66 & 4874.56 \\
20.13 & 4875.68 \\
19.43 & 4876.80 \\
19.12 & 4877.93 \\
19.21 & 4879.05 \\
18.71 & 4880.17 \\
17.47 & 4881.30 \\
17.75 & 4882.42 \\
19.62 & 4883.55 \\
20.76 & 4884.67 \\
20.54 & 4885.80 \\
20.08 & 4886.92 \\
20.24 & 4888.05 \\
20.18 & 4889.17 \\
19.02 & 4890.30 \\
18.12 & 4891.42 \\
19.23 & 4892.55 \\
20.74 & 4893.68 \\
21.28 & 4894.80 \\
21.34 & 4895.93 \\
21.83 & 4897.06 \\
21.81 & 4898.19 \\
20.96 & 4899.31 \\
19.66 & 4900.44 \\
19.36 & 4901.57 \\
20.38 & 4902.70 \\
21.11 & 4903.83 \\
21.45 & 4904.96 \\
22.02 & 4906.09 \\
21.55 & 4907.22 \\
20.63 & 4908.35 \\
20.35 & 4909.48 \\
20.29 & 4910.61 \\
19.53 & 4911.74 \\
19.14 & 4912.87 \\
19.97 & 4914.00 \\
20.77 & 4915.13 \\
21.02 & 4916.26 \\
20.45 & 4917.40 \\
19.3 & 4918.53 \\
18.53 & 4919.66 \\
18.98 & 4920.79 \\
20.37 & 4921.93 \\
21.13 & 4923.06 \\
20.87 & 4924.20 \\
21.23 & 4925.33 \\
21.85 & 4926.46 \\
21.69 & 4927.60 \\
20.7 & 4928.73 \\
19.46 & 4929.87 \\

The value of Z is 20.6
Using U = 21.5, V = 19.6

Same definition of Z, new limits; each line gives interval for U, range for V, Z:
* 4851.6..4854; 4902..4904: 20.3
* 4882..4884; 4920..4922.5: 19.1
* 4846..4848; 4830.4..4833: 20.7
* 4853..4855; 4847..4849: 20.8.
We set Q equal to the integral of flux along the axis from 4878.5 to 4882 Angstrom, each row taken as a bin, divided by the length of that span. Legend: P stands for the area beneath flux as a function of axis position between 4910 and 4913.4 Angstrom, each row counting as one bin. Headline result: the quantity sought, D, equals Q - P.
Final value -48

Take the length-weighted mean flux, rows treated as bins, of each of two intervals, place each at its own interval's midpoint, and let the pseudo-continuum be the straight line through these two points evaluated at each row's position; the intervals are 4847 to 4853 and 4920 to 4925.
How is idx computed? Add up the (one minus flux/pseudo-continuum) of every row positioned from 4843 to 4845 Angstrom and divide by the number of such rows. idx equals 0.10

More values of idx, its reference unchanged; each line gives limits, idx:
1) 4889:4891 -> 0.06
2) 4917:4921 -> 0.05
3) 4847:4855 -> 0.02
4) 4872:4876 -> 0.11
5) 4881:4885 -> 0.10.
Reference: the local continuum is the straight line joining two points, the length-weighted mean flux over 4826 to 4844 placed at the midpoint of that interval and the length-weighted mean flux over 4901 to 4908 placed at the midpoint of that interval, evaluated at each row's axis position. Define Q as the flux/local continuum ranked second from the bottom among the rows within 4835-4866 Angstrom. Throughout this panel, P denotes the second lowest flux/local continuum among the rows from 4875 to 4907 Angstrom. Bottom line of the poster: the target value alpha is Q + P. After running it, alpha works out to 1.61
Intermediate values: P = 0.85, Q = 0.75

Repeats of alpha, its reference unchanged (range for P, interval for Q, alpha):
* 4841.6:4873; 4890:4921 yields 1.63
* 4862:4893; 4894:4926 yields 1.73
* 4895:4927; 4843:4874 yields 1.65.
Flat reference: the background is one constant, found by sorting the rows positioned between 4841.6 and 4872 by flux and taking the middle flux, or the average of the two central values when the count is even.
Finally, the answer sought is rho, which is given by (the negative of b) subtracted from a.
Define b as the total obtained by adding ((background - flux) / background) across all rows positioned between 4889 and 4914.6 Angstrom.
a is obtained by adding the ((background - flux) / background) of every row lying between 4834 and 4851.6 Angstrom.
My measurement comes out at -1.3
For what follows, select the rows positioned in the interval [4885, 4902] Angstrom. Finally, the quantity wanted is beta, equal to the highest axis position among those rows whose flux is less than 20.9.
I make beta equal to 4901.57 Angstrom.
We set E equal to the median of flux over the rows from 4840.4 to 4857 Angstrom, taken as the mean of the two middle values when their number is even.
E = 20.8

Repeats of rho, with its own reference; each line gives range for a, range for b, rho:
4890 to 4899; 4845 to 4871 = 0.1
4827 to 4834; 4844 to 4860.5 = -0.2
